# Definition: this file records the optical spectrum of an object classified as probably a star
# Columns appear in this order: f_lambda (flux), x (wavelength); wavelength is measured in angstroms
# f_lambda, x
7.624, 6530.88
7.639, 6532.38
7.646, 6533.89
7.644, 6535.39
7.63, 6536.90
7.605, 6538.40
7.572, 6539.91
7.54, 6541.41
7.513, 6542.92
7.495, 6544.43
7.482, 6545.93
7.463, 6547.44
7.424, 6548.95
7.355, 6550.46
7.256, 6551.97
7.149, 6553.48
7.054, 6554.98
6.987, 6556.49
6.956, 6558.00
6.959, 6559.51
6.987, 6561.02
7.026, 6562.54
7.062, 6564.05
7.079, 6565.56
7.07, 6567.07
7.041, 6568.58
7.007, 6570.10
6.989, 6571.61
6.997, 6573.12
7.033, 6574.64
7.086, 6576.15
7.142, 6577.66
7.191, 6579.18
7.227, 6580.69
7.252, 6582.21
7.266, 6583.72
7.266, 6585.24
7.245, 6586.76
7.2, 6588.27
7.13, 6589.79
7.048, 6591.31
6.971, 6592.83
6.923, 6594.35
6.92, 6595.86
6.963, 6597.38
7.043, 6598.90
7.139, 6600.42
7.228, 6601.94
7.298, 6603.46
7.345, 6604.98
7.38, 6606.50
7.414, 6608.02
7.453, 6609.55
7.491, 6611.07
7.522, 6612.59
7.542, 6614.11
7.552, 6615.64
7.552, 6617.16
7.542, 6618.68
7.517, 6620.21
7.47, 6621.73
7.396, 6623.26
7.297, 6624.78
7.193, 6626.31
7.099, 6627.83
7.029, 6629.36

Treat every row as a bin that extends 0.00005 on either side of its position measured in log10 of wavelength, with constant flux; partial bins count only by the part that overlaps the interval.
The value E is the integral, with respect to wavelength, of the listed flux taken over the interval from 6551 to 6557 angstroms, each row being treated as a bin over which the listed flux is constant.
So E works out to 42.8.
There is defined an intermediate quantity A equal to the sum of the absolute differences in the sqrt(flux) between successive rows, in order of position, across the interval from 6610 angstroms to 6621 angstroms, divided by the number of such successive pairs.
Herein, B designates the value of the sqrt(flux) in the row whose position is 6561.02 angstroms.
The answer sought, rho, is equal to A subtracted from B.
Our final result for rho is 2.64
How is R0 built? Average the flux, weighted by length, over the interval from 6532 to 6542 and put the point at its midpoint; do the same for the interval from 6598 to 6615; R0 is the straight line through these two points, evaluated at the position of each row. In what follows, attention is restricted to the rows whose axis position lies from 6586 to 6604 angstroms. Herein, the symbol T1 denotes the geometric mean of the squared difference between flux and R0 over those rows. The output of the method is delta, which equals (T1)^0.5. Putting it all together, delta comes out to 0.26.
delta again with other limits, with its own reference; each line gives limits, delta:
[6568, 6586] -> 0.31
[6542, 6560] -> 0.23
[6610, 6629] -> 0.15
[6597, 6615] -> 0.11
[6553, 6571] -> 0.48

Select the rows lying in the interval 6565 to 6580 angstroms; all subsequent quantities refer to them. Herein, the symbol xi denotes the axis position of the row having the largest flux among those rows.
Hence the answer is 6579.18 angstroms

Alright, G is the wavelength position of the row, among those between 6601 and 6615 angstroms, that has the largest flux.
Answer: 6614.11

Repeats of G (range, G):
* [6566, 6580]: 6579.18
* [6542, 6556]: 6542.92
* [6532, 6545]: 6533.89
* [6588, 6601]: 6588.27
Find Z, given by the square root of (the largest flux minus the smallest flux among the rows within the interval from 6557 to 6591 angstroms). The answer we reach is 0.56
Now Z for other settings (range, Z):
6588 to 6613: 0.78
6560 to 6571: 0.30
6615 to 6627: 0.60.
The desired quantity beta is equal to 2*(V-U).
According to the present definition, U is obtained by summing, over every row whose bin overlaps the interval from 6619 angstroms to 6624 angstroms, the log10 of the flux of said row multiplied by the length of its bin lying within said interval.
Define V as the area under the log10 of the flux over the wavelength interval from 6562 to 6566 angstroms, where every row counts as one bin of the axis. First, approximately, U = 4.36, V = 3.40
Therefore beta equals -1.9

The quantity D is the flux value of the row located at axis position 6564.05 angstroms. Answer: 7.062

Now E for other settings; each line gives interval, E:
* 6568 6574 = 42.0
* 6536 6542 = 45.6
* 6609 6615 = 45.0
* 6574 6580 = 42.8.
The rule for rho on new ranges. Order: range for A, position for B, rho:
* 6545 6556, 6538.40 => 2.74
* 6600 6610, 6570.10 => 2.64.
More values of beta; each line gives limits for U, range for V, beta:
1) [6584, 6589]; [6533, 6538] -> 0.2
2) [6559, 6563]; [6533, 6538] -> 2.1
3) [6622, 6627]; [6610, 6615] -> 0.1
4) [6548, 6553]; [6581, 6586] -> 0.0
